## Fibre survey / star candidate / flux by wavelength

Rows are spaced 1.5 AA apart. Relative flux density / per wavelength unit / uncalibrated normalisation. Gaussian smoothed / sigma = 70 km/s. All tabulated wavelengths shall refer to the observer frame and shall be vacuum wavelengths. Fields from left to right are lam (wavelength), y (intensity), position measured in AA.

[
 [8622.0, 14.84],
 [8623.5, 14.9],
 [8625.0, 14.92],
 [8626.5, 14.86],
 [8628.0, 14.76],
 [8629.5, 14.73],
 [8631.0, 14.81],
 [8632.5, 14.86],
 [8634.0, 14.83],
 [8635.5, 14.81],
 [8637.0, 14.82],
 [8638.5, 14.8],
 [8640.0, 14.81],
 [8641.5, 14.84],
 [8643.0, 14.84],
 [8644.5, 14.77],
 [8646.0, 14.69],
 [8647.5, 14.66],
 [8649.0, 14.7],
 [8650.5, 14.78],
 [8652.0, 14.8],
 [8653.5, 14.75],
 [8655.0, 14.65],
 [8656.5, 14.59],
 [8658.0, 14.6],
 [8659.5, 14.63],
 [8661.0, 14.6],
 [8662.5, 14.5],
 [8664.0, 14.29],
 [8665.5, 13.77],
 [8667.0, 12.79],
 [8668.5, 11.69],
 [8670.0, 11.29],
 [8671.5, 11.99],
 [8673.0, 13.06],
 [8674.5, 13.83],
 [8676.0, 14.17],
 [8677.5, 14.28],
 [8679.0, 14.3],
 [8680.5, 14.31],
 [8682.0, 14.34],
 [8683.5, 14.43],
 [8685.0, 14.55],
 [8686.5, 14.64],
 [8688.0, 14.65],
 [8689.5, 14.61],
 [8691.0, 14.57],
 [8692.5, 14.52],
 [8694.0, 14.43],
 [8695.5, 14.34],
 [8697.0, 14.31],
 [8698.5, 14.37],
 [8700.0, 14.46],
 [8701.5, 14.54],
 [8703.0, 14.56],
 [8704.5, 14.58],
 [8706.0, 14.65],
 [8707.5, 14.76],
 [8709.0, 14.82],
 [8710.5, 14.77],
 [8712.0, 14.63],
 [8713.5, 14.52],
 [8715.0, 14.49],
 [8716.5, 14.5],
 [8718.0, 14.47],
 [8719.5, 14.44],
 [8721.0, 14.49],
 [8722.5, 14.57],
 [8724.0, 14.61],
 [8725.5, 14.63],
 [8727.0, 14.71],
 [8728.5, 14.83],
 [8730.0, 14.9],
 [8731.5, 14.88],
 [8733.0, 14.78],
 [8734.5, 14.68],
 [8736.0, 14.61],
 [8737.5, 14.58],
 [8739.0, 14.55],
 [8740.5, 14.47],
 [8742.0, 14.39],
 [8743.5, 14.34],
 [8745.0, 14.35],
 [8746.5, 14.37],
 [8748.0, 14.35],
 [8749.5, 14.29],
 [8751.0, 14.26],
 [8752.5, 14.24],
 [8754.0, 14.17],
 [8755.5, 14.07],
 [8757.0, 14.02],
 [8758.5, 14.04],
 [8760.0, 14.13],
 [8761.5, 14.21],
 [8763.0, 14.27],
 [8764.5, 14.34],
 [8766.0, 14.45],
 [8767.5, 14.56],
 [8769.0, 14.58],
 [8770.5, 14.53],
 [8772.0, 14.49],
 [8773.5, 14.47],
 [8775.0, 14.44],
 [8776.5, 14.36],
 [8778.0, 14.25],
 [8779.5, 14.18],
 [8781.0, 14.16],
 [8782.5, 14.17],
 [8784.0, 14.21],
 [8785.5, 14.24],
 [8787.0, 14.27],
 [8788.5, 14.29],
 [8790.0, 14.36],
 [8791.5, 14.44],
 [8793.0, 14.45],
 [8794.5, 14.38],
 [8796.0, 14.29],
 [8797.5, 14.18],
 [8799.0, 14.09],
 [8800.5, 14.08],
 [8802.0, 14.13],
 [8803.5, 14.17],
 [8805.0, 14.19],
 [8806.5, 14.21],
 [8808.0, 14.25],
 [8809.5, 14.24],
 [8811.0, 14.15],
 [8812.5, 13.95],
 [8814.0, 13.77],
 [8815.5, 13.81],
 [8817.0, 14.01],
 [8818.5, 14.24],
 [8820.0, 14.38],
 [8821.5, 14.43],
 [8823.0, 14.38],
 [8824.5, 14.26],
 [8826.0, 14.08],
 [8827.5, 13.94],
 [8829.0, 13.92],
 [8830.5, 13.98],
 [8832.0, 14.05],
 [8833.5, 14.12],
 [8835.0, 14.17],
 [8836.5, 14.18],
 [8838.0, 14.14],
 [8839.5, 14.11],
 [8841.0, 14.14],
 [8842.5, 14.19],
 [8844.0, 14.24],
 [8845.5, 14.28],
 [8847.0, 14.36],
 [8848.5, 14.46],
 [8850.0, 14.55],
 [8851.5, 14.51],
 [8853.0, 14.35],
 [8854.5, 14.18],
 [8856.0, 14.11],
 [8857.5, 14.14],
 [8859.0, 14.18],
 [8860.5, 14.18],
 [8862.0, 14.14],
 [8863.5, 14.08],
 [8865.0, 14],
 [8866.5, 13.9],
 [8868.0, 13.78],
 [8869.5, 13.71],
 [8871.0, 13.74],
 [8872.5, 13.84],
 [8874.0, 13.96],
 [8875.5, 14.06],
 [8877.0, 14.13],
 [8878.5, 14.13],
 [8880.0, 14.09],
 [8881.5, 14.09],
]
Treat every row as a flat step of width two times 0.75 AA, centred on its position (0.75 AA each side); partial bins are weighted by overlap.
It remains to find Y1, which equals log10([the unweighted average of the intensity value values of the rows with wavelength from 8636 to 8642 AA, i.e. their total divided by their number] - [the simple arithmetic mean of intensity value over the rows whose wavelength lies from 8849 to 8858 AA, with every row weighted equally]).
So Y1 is -0.29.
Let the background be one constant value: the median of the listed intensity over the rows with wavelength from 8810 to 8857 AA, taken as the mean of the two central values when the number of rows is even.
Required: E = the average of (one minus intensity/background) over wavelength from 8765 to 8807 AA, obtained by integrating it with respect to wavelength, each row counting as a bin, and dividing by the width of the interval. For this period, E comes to -0.010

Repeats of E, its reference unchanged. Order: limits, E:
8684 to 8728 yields -0.027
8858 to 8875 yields 0.015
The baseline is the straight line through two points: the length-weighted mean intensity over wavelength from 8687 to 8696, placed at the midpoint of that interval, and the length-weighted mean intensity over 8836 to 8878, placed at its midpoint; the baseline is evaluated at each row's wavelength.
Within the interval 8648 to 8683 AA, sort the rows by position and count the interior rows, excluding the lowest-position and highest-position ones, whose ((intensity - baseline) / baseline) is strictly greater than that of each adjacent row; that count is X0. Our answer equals 2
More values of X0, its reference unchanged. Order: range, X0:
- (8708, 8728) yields 1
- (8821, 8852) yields 2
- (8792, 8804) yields 0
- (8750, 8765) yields 0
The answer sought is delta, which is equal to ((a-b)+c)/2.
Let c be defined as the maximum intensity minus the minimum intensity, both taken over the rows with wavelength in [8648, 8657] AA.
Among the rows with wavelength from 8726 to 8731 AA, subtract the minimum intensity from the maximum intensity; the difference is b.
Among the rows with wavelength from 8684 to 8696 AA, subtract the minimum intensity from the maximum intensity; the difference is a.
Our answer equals 0.2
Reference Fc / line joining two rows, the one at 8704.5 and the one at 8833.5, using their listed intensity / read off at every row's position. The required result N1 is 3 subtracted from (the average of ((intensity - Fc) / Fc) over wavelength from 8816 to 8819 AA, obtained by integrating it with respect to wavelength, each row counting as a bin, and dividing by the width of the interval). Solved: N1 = -3.01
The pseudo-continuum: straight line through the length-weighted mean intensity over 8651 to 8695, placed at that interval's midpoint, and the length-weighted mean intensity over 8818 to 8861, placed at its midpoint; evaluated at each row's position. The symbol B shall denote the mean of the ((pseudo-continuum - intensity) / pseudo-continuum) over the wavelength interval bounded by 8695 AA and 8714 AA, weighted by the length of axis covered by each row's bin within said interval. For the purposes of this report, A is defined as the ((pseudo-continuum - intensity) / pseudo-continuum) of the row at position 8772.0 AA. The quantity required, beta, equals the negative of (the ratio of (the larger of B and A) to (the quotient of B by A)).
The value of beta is 0.017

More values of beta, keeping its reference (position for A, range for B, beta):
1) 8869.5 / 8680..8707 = 0.048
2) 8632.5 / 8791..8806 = 0.060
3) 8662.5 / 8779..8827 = 0.032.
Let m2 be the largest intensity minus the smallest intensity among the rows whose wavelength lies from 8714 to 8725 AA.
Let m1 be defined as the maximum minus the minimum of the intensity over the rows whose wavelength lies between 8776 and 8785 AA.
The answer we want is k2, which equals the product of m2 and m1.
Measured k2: 0.03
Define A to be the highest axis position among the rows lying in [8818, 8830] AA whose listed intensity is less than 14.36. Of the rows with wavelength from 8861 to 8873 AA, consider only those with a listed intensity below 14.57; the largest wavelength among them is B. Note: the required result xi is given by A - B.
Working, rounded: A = 8829.0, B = 8872.5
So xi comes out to -43.5 AA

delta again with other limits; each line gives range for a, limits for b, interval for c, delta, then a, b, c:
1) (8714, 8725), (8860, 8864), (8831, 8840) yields 0.1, 0.17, 0.1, 0.13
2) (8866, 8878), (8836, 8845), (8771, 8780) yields 0.3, 0.42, 0.1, 0.31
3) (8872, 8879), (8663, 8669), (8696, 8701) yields -1.1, 0.29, 2.6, 0.15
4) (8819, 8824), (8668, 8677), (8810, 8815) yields -1.2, 0.05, 2.9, 0.38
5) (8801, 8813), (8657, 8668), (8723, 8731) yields -0.6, 0.30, 1.8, 0.29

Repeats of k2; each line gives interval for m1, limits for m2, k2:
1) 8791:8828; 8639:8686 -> 2.41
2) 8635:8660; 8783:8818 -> 0.17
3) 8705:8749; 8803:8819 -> 0.27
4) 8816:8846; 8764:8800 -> 0.25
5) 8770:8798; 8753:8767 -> 0.16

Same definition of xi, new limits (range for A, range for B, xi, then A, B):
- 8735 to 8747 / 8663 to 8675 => 70.5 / 8745.0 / 8674.5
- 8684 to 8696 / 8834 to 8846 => -150.0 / 8695.5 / 8845.5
